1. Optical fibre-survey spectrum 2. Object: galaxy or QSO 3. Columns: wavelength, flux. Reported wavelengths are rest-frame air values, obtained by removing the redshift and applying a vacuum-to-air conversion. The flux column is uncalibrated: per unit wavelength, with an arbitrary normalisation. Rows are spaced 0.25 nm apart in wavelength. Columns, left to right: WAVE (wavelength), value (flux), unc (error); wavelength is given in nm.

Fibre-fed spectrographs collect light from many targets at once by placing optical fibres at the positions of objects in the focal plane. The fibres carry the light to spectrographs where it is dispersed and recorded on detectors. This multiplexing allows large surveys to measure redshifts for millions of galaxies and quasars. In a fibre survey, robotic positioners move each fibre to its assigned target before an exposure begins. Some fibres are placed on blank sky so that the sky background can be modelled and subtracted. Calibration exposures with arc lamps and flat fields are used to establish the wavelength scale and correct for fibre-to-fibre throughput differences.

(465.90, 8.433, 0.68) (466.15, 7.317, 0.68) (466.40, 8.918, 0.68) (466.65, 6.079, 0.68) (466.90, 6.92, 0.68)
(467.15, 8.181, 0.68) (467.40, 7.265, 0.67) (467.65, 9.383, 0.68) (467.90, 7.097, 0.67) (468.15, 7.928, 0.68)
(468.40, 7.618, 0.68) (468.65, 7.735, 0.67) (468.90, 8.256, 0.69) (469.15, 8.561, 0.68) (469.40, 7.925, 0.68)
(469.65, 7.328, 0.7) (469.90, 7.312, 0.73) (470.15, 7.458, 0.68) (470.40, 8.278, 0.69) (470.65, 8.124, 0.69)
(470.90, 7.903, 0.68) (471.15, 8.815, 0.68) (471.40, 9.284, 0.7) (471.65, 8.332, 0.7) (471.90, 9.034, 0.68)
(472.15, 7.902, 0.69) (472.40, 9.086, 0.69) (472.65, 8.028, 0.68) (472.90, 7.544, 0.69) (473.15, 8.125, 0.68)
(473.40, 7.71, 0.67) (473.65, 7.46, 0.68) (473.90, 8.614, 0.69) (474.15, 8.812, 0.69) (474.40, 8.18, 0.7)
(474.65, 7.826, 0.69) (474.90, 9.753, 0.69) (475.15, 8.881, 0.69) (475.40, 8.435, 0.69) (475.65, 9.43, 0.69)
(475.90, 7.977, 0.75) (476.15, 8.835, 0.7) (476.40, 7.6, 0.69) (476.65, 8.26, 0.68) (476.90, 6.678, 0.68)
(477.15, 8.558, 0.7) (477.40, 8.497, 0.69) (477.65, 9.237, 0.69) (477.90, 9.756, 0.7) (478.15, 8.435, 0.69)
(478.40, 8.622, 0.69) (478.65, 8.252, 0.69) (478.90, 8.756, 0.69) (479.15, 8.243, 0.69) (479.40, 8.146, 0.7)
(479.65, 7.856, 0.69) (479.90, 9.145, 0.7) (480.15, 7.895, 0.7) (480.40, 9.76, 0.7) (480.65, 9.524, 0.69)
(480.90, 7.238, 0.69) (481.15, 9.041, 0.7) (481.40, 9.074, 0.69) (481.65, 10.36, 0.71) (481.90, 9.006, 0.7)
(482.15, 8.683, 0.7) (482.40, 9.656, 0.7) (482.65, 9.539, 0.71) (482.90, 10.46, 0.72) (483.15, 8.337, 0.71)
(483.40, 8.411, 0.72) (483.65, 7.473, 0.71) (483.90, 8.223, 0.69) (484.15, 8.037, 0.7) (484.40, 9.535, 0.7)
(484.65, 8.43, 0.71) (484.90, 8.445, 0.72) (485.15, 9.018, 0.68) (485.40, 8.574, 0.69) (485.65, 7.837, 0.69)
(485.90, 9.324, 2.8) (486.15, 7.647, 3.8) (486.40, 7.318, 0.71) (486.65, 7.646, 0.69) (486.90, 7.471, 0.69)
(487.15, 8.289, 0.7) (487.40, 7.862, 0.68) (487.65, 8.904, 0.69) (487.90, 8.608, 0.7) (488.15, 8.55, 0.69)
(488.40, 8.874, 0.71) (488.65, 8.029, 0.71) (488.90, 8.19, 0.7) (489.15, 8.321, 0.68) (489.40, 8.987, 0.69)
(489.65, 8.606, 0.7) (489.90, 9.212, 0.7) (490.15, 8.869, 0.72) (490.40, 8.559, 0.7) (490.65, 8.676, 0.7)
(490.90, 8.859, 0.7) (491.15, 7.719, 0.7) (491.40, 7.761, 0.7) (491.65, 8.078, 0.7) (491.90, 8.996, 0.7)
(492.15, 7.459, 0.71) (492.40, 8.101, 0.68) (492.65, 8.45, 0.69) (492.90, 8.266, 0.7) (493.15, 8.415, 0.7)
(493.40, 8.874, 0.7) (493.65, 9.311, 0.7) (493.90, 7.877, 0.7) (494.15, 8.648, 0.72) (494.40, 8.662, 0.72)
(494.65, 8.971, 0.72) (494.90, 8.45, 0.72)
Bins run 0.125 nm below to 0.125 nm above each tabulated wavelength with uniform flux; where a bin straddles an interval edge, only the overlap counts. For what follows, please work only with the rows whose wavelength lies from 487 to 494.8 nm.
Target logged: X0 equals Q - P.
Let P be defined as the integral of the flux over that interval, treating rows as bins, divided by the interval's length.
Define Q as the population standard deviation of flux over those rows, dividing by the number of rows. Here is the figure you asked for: -8.02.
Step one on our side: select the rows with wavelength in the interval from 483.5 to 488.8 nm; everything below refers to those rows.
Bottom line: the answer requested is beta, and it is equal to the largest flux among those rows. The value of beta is 9.535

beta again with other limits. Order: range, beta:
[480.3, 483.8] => 10.46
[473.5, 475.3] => 9.753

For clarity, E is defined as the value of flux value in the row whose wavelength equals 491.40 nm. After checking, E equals 7.761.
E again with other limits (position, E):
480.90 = 7.238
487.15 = 8.289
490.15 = 8.869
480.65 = 9.524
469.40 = 7.925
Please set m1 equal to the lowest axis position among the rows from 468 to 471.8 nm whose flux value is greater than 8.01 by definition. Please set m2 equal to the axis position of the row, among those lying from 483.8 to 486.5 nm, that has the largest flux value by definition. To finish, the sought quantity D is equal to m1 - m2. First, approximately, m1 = 468.90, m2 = 484.40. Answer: -15.50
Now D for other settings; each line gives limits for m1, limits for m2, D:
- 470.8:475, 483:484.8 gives -13.25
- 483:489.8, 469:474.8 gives 11.75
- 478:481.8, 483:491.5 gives -6.25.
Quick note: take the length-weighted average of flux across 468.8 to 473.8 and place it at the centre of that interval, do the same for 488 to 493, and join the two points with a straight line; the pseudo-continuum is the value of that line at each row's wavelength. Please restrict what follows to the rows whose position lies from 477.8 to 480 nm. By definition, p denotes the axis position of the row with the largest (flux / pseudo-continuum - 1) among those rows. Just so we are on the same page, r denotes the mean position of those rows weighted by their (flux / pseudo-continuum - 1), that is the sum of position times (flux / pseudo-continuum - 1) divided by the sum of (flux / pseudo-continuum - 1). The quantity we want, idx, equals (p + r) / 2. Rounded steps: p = 477.90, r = 478.45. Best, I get 478.18 nm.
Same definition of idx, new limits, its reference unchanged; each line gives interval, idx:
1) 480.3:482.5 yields 481.55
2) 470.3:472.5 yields 471.54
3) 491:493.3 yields 491.85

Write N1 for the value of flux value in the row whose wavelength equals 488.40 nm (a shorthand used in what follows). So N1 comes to 8.874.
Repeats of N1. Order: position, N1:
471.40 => 9.284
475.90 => 7.977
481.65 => 10.36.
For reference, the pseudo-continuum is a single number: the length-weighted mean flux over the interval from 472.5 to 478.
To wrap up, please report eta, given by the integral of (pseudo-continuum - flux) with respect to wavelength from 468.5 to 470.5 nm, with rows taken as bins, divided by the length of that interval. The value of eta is 0.5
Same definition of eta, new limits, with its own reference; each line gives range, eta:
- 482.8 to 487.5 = 0.0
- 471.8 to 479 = -0.1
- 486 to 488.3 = 0.3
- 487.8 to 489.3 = -0.1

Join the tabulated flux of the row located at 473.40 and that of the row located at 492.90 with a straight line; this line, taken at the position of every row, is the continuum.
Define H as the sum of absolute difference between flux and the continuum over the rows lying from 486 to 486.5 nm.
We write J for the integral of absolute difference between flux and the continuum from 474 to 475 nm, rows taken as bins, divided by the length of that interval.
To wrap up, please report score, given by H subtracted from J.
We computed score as -0.3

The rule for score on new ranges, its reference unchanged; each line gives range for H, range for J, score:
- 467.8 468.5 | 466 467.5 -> -0.1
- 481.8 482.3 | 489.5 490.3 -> -1.1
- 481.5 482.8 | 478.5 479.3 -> -6.9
